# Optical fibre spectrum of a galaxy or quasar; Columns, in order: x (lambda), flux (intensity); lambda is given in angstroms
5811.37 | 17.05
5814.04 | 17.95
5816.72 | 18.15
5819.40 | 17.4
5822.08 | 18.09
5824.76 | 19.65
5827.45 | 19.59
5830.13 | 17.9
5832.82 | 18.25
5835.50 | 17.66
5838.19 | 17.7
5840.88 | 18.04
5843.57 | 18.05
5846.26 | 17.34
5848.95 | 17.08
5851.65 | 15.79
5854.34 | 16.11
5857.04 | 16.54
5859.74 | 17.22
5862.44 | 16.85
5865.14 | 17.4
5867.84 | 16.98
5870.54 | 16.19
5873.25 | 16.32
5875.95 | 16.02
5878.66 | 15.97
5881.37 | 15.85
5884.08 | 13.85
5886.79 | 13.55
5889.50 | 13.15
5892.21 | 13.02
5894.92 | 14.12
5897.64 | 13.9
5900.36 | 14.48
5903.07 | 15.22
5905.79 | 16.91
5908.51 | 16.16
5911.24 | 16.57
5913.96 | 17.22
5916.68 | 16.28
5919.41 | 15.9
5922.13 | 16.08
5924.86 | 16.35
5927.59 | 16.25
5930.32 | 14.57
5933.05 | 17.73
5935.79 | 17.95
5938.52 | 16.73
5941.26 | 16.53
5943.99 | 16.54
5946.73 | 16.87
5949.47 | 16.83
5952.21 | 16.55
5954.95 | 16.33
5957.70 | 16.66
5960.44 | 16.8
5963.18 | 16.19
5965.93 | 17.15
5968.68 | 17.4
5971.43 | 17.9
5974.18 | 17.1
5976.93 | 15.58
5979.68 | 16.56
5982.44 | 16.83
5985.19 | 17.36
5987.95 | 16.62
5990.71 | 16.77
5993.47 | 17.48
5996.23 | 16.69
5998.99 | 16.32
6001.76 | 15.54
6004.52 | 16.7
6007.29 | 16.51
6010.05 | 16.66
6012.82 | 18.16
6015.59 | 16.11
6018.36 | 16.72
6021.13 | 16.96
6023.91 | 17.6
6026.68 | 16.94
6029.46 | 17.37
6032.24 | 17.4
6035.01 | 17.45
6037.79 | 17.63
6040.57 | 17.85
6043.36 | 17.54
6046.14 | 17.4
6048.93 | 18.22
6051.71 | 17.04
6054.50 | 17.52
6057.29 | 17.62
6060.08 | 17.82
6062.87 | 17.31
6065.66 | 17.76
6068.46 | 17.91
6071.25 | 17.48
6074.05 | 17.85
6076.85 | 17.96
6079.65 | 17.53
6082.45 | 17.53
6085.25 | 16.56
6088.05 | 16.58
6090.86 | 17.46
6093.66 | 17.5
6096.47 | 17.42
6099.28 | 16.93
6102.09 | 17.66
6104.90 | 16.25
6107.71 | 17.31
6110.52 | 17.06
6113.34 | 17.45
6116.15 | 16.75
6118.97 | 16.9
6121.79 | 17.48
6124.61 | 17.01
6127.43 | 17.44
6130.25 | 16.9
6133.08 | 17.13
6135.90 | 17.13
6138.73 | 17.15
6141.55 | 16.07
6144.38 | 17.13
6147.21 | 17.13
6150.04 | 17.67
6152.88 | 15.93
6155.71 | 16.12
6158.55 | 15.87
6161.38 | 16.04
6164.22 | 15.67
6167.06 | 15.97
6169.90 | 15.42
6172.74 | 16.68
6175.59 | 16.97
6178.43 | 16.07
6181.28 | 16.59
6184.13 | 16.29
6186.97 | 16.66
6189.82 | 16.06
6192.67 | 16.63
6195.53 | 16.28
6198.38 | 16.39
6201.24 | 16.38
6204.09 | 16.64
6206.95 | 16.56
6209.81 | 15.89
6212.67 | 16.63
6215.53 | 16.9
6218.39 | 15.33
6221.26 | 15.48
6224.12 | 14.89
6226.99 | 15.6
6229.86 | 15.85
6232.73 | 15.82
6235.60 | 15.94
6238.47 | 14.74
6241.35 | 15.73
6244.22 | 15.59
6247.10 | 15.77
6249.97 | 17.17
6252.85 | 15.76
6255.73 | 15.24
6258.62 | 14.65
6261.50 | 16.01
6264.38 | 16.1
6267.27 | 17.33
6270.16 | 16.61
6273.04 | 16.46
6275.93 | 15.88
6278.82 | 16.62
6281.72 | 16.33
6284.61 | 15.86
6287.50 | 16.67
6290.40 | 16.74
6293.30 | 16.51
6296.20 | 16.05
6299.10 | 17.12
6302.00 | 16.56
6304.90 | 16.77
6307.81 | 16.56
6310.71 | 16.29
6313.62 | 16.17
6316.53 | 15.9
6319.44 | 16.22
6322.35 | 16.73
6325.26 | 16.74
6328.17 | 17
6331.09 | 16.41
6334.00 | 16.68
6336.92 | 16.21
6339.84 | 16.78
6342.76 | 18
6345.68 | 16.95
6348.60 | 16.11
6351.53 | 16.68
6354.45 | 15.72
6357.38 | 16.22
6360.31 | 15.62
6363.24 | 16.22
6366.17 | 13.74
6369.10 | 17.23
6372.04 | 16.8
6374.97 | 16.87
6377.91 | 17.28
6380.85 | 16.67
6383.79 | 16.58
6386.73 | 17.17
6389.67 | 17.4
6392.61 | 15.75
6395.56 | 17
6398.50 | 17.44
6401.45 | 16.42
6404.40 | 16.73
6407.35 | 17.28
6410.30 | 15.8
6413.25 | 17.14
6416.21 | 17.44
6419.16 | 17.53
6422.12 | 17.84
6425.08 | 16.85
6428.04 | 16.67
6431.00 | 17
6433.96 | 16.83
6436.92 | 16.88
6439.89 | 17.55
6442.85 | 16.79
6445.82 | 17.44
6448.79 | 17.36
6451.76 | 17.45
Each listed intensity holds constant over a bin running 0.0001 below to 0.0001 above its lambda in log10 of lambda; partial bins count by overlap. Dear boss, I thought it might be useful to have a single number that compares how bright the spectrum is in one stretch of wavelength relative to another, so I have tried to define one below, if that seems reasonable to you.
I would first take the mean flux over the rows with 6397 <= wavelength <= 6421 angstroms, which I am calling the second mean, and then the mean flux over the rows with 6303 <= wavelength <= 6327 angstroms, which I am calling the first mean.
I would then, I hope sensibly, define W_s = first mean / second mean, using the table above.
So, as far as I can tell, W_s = 0.97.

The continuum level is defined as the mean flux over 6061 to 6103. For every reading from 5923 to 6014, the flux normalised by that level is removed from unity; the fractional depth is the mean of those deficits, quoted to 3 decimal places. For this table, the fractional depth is 0.040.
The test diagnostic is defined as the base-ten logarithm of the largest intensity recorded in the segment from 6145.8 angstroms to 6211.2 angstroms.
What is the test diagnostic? 1.25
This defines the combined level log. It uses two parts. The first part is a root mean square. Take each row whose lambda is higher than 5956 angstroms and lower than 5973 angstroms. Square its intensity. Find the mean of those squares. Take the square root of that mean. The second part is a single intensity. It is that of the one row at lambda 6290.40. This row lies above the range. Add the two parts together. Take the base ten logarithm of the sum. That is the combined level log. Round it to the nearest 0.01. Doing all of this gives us 1.53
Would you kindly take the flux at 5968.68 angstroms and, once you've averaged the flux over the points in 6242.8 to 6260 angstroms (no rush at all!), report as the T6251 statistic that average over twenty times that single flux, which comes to 0.0451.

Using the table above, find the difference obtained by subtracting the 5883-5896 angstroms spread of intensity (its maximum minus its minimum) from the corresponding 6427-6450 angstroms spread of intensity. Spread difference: -0.22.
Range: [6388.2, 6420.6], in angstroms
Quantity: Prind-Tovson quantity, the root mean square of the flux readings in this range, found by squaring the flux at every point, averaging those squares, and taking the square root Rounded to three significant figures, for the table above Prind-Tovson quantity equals 16.9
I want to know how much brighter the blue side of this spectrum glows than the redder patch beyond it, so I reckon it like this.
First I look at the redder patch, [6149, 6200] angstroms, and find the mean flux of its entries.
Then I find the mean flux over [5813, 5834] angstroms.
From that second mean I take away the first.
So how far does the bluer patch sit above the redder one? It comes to 2.1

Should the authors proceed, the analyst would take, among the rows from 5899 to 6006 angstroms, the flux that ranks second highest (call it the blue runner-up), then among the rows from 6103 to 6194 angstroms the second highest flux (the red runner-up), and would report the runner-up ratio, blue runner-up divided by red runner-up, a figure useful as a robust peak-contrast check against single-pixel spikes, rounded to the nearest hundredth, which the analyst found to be 1.02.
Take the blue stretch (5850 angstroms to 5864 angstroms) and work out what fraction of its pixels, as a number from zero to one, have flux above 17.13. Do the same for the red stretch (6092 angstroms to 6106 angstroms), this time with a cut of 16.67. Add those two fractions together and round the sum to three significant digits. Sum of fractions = 1.00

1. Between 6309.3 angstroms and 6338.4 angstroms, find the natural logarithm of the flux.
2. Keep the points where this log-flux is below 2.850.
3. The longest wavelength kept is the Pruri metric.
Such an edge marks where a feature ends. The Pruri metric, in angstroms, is 6336.92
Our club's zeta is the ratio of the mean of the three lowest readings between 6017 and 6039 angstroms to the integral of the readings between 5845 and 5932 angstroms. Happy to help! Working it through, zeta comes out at 0.012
